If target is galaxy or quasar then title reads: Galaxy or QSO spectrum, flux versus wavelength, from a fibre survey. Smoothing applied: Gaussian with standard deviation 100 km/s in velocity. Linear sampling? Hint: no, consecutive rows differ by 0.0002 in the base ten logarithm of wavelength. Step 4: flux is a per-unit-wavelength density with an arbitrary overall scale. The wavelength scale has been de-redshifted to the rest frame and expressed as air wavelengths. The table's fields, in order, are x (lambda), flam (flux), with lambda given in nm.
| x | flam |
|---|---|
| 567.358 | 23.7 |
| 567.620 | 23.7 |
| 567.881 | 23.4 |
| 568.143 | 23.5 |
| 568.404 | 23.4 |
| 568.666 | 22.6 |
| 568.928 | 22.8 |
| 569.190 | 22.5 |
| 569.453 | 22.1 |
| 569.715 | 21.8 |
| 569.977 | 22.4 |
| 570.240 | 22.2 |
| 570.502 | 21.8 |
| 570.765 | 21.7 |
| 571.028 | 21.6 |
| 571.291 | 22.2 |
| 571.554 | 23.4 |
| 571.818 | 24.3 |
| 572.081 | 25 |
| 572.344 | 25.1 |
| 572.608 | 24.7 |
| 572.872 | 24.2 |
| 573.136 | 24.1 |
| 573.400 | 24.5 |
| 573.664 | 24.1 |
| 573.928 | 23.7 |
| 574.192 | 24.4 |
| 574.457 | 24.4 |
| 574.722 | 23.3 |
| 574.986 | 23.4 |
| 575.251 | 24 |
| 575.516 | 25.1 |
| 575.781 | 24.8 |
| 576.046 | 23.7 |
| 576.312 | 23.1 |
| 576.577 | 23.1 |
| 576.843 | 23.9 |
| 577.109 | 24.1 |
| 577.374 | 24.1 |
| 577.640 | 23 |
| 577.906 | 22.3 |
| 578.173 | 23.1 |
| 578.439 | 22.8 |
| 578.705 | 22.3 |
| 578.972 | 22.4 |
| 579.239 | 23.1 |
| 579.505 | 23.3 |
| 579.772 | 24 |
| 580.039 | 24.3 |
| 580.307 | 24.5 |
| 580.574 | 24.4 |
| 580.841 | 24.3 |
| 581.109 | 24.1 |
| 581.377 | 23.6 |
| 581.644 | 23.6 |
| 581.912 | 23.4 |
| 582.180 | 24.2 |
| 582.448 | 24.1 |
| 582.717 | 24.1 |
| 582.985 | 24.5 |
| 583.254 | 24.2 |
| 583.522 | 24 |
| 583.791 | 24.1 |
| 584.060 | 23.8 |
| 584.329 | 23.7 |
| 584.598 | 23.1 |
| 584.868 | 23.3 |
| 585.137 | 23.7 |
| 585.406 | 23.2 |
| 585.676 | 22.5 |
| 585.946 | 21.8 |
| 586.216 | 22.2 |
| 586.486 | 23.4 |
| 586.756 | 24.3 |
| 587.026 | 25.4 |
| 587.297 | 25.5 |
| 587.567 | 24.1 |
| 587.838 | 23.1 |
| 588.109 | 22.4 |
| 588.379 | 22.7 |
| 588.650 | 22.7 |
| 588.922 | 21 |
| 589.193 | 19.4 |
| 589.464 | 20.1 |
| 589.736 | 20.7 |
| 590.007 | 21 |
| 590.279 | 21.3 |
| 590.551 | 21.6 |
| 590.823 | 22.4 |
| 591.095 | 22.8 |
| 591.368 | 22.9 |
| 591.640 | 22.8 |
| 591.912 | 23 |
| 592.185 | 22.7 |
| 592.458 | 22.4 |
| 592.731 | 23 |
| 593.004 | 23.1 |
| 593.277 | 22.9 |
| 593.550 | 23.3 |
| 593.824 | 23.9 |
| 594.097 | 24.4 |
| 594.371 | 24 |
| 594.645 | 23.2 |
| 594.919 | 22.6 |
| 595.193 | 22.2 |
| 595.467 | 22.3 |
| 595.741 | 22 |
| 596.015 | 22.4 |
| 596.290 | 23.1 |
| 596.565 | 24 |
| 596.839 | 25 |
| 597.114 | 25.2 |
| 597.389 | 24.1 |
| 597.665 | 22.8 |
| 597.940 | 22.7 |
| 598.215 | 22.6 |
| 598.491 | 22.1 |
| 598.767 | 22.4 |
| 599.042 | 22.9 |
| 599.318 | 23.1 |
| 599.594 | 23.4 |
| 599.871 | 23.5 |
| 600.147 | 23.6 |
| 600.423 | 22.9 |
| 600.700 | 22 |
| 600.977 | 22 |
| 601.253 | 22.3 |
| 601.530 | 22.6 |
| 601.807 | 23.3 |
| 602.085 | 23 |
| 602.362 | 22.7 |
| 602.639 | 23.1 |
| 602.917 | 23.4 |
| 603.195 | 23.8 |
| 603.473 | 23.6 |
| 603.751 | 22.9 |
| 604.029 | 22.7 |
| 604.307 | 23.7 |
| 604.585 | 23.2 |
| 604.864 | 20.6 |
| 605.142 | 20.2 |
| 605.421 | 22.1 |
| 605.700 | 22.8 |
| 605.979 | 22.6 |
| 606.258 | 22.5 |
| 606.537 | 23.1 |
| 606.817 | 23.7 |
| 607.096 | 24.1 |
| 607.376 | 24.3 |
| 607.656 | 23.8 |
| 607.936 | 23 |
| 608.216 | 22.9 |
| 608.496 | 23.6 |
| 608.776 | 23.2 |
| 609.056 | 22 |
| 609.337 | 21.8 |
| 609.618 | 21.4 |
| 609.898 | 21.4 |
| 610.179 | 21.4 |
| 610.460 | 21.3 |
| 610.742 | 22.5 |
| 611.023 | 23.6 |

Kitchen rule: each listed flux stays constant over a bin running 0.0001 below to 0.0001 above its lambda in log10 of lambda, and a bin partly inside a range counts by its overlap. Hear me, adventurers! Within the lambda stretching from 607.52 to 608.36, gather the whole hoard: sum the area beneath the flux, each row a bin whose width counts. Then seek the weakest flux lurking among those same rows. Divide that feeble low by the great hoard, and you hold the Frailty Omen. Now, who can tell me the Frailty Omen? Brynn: 1.17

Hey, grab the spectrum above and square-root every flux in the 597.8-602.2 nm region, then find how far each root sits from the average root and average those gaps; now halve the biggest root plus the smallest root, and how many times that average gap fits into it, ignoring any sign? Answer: 104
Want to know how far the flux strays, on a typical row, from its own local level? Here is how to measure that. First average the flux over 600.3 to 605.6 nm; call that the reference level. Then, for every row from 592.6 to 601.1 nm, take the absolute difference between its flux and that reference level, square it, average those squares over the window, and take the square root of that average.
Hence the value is 1.0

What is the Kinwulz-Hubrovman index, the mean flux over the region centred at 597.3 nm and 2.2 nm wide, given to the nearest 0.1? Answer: 23.7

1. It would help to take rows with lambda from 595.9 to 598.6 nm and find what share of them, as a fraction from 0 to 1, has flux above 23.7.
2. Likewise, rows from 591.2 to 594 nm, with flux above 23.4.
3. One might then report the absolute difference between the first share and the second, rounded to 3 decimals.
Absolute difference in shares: 0.300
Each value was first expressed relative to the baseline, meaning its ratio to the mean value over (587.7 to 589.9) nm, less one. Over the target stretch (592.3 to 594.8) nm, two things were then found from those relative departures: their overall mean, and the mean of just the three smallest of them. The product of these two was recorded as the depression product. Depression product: 0.0050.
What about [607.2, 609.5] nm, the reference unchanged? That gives 0.0024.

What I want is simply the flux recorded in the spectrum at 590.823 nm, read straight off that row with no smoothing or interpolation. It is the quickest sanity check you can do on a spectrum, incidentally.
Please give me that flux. 22.4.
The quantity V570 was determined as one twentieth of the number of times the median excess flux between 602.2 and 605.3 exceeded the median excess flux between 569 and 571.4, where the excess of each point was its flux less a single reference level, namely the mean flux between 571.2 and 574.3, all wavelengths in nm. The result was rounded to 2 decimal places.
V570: 0.03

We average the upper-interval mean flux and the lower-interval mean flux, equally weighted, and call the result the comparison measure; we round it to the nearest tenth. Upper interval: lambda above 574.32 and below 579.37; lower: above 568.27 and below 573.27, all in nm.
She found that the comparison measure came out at 23.3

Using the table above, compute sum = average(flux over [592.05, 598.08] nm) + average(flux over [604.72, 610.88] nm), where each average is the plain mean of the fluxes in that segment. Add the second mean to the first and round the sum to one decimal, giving 45.7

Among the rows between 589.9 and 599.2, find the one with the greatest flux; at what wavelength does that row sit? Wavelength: 597.114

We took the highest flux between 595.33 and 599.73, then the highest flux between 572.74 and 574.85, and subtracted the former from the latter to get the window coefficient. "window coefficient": -1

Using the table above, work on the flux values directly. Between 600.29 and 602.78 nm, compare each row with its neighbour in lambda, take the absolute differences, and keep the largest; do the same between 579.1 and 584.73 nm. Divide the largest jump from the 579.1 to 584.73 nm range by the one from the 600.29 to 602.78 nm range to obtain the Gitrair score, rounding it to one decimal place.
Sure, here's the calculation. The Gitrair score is 0.9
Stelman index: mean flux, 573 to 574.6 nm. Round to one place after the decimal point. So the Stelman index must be 24.2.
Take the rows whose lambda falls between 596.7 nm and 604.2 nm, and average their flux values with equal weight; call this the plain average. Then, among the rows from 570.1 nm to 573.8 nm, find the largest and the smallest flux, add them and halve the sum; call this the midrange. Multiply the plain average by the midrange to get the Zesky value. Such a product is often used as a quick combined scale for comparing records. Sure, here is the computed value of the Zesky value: 539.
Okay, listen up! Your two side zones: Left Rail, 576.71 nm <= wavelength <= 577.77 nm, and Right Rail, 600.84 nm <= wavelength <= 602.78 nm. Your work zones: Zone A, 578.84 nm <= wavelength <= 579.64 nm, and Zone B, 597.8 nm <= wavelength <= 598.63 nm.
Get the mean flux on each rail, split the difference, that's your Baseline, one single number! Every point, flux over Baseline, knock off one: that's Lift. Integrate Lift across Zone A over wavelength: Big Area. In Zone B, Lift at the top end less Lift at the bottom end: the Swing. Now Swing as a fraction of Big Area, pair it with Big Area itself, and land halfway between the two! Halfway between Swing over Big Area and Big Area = 1.2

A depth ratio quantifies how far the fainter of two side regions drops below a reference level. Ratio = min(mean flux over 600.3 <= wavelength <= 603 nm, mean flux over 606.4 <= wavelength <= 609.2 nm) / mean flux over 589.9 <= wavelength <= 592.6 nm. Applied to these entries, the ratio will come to 1.02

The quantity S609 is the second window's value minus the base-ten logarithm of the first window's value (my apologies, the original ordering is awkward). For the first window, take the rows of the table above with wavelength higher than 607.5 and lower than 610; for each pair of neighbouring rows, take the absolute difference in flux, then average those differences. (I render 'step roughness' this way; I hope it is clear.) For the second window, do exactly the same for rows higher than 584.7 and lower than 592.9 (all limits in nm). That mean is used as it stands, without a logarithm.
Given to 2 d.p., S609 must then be 0.93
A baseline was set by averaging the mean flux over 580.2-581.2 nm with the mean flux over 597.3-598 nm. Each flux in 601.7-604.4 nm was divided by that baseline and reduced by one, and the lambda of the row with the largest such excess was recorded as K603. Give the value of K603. 603.195 nm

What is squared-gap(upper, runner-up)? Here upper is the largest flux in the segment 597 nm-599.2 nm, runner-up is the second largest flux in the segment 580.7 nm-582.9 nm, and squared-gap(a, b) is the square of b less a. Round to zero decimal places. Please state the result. 1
